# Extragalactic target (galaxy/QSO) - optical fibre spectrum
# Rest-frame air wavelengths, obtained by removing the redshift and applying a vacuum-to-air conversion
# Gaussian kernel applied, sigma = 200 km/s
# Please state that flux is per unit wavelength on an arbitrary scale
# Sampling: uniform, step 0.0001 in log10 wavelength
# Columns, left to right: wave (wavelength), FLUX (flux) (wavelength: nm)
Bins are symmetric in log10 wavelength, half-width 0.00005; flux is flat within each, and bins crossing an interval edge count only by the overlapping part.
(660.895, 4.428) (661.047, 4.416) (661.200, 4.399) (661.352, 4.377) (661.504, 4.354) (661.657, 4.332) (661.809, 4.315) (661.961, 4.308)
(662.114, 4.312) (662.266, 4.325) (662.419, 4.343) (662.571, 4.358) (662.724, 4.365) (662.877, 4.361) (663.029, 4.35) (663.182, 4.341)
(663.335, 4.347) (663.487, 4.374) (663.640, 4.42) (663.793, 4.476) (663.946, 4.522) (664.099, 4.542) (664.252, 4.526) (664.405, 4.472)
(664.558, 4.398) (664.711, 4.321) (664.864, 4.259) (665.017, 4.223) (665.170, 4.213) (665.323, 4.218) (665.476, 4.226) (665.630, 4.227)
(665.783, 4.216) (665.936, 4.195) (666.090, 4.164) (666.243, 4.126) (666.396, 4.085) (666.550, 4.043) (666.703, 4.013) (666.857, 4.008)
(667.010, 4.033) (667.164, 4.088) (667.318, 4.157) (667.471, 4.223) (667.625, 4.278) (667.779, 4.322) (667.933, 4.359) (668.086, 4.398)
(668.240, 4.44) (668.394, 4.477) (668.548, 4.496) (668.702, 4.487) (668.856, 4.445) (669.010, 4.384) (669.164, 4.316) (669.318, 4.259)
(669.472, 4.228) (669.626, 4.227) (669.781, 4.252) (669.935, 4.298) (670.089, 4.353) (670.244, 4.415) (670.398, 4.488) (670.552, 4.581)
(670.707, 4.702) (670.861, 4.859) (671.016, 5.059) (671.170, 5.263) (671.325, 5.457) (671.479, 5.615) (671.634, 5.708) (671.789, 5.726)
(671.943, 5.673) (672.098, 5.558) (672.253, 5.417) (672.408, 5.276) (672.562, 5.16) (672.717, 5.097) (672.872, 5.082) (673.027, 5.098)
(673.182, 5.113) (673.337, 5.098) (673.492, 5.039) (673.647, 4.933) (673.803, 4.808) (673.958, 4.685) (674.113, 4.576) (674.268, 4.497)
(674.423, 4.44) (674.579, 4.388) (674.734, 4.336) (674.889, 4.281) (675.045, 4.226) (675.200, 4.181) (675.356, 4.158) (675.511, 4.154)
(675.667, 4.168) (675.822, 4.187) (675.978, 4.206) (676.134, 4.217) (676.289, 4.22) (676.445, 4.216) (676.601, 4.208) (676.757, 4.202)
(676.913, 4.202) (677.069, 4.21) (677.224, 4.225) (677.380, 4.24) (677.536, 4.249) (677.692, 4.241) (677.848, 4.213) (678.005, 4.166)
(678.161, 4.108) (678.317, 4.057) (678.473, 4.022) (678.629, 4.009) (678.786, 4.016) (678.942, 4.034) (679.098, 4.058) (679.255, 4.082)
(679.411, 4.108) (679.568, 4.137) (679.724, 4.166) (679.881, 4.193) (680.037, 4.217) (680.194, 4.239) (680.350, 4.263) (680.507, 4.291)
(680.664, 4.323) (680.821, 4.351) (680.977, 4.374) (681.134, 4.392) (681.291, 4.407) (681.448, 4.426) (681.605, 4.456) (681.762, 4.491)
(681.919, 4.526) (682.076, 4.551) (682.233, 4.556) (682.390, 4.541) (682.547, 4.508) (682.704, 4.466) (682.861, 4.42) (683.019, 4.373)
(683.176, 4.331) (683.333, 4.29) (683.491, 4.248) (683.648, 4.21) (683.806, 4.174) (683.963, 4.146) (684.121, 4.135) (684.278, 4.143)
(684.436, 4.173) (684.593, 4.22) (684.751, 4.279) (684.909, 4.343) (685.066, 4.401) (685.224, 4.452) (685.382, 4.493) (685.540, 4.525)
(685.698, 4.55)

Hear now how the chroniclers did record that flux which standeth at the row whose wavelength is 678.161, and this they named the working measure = 4.108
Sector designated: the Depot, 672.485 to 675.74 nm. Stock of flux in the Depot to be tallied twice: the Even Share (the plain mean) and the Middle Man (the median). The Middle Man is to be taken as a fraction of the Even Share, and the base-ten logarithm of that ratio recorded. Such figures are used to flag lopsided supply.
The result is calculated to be -0.0064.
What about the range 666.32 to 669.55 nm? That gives 0.0014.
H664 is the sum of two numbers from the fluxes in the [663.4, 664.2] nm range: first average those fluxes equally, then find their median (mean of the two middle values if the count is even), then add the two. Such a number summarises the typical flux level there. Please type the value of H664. 8.94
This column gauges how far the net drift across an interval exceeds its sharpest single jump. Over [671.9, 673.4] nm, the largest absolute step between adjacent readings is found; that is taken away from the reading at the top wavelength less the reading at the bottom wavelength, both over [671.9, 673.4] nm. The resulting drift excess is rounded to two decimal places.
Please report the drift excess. -0.72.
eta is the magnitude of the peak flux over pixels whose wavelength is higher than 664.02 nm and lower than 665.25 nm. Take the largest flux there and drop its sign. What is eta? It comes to 4.54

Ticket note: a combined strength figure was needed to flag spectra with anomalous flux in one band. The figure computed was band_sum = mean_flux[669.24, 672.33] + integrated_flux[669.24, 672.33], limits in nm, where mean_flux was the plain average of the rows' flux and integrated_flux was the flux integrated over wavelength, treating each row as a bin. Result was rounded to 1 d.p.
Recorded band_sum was 20.1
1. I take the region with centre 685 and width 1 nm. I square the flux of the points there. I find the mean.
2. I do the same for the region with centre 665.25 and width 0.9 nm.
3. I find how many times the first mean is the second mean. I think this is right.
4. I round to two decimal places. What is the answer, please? 1.07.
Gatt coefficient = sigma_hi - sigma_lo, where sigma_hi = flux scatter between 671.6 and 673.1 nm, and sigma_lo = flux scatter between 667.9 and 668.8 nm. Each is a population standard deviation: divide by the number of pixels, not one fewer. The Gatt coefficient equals 0.21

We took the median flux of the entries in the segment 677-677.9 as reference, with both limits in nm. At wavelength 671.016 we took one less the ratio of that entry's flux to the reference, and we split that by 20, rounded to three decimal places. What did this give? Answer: -0.010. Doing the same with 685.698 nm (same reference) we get -0.004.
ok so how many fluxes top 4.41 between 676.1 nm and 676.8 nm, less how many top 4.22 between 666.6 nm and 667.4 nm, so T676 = 0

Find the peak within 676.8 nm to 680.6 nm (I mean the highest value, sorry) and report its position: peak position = 680.507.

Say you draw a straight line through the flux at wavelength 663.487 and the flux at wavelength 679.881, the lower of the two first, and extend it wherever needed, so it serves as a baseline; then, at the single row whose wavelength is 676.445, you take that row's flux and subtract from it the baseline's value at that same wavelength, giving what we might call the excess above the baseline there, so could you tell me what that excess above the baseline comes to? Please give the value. -0.015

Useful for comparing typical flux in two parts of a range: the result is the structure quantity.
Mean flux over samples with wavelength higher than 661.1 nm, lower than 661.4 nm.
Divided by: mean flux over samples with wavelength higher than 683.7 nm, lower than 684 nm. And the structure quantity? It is 1.05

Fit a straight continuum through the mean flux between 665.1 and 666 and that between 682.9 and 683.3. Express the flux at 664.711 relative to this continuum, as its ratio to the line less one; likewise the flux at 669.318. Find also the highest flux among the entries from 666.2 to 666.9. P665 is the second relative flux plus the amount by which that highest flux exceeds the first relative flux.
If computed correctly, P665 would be 4.10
